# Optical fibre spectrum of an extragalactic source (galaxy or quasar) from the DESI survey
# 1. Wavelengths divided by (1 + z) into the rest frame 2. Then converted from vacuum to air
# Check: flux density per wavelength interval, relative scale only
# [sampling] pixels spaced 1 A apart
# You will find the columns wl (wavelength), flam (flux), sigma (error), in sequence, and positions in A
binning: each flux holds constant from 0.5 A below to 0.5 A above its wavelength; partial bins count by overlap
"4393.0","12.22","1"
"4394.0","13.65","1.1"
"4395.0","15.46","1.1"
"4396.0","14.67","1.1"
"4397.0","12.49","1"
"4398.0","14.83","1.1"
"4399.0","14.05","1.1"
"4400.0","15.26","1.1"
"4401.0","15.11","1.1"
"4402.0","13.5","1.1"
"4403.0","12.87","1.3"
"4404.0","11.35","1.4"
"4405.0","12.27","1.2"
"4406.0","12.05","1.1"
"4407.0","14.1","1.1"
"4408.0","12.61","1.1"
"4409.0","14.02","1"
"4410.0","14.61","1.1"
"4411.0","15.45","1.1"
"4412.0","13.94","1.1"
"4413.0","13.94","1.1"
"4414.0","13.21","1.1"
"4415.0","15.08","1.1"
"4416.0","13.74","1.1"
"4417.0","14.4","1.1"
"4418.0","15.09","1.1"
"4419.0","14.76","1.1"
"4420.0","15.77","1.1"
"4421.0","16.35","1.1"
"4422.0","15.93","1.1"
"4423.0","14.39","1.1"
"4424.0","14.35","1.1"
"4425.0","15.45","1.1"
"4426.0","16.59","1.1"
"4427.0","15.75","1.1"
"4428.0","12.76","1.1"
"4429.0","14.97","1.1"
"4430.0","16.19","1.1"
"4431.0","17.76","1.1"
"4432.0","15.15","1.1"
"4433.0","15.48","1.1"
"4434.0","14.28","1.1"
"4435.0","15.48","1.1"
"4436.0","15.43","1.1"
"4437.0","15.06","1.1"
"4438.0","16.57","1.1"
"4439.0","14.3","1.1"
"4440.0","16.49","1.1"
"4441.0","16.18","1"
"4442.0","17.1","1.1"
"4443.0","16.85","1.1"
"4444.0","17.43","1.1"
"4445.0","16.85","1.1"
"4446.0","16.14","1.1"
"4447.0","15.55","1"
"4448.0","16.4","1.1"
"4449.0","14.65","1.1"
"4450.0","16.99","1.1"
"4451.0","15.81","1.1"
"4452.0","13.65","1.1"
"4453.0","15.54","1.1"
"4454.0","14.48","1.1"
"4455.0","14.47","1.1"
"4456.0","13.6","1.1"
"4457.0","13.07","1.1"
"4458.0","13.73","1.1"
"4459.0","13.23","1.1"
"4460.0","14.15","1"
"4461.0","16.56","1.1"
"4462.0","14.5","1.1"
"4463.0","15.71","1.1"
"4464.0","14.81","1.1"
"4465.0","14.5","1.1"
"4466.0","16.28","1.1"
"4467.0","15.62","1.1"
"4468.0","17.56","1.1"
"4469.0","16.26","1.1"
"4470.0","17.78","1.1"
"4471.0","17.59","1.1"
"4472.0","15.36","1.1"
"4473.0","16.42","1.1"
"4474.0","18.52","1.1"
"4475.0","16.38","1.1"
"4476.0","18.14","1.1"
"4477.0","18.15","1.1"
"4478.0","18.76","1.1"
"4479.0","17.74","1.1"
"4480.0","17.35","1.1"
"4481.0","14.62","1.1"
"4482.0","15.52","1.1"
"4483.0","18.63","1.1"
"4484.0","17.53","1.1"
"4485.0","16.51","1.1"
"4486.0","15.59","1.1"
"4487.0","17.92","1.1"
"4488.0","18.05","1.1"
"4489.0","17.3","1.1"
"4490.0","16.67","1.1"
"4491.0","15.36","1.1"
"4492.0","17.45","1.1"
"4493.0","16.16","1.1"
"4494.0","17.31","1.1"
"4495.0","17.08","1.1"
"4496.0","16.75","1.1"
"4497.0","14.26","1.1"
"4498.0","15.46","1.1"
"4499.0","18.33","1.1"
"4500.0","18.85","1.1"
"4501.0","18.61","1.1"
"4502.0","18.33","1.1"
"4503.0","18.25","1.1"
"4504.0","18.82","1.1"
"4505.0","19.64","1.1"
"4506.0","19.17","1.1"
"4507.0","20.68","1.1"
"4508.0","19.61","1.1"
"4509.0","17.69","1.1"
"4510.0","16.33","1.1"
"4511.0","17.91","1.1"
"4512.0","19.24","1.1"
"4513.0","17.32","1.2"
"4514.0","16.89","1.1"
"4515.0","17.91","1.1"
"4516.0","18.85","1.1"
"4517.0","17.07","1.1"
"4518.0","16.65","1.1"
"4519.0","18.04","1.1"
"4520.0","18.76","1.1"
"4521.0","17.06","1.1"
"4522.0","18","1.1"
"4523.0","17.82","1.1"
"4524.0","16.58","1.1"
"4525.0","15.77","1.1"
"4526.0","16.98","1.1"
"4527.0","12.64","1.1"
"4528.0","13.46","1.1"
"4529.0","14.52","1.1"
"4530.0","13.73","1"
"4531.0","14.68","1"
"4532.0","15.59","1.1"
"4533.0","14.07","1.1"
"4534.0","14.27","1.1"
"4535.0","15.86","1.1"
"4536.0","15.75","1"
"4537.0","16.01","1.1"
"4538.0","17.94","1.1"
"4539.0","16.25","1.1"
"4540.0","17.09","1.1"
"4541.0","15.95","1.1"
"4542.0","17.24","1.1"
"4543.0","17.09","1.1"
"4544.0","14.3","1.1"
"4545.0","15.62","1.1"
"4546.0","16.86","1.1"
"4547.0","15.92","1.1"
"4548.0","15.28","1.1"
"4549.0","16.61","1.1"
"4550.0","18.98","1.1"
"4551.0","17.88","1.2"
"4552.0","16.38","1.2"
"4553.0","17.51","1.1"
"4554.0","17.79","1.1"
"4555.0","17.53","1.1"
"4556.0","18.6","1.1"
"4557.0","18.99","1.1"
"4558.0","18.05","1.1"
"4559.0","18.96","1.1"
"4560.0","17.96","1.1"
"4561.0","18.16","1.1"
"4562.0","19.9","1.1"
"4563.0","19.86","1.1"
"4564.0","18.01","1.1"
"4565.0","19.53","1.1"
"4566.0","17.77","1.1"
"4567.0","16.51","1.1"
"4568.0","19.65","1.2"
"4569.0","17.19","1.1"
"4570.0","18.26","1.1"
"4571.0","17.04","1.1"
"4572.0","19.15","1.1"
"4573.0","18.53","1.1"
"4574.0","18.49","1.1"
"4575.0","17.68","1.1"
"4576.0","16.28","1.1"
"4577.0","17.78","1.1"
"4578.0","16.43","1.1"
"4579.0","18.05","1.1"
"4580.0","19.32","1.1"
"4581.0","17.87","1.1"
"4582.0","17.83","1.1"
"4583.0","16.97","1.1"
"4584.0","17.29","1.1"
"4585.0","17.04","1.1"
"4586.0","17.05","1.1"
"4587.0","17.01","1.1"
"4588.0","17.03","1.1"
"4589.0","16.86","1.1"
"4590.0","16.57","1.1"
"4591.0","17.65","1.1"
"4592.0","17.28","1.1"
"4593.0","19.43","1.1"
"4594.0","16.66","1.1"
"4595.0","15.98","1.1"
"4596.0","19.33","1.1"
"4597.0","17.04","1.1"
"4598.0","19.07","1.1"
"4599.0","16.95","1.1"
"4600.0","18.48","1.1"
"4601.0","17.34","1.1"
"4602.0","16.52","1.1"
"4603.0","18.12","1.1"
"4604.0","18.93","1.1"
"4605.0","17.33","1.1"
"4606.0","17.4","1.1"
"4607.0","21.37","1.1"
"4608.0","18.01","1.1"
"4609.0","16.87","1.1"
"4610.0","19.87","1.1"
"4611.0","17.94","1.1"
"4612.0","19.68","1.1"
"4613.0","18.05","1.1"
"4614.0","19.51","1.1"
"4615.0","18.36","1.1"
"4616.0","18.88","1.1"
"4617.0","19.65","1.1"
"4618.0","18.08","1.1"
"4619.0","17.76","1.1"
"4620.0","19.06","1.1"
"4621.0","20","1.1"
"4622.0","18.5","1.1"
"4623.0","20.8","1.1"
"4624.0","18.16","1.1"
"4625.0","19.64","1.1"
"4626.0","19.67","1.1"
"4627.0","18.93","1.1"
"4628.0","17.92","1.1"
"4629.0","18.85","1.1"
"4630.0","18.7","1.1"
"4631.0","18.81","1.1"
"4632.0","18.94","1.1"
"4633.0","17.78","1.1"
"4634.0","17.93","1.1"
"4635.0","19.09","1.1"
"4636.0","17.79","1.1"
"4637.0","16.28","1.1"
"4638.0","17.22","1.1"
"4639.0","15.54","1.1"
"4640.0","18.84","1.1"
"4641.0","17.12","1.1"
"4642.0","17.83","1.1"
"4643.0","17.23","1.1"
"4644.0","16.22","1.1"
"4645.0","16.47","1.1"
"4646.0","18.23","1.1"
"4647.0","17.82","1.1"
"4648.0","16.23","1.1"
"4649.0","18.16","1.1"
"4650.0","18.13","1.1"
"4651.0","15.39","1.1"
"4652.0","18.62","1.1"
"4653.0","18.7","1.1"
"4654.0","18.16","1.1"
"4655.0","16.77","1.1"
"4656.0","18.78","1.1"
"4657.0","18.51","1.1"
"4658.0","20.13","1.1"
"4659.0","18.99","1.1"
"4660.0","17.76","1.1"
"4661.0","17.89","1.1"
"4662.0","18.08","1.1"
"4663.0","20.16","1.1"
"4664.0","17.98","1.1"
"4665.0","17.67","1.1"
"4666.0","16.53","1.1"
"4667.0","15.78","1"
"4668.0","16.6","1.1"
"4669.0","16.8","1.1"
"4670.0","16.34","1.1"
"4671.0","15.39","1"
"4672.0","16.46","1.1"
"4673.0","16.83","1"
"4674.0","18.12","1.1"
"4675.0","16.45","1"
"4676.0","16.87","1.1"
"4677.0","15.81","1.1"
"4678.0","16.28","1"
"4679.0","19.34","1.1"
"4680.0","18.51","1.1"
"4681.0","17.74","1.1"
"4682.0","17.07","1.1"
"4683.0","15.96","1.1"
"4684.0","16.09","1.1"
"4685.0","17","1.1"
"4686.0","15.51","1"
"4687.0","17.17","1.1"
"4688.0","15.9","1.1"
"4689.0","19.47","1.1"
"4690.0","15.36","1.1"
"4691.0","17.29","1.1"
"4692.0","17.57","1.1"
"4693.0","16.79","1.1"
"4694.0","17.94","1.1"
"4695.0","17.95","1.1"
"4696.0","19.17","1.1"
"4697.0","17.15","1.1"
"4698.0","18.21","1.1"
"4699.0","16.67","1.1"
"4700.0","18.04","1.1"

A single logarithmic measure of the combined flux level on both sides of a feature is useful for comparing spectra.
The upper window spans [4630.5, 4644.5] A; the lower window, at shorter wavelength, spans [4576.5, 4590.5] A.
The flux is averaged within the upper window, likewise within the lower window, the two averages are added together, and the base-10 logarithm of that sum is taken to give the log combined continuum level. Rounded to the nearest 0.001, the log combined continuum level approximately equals 1.544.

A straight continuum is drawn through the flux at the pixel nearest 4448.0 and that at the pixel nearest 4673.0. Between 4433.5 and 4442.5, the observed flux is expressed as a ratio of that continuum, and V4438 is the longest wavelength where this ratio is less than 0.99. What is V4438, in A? 4441.0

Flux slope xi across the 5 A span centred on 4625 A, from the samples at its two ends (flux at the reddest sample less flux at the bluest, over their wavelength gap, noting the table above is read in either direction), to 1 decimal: -0.5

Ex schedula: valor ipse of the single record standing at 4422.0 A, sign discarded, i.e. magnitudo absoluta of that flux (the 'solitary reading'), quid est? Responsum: 15.9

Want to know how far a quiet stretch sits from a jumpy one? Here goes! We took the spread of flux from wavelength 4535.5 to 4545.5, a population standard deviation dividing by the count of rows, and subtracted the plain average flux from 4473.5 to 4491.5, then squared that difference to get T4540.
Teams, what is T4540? 261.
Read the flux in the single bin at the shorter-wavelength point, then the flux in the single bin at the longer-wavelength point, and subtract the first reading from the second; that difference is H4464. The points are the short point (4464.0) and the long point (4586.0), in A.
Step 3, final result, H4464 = 2.2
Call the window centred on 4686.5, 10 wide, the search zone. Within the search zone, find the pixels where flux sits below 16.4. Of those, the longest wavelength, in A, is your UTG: 4690.0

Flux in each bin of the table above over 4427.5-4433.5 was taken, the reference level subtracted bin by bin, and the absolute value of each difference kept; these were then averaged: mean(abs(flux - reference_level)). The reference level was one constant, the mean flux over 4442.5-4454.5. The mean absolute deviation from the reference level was 1.22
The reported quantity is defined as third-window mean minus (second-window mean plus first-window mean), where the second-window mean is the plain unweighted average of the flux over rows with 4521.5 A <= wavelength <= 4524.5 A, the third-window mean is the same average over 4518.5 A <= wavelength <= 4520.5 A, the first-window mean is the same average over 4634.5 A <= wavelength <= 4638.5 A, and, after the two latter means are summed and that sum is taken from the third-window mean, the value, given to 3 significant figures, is -16.7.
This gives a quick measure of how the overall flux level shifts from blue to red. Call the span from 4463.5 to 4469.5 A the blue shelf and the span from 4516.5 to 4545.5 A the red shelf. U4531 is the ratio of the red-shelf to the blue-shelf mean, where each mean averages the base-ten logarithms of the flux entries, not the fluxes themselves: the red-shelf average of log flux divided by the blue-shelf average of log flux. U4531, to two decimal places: 1.00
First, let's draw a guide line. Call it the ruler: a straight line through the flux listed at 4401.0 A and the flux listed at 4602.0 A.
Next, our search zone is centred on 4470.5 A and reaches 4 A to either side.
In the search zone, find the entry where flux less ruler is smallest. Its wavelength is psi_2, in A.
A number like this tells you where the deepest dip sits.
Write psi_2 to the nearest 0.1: 4472.0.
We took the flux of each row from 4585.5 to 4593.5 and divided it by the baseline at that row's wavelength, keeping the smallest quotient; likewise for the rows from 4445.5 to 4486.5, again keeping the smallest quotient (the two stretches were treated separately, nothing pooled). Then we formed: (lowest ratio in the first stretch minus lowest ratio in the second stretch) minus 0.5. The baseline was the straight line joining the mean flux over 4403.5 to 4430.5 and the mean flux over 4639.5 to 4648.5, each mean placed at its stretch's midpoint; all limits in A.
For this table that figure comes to -0.38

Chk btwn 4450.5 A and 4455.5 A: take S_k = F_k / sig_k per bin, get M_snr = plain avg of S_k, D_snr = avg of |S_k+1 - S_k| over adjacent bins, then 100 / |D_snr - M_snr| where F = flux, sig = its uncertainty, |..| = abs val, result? 8.1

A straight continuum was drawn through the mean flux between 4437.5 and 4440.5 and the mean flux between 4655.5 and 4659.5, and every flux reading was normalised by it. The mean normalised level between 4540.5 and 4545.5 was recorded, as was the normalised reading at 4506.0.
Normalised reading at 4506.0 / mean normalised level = 1.24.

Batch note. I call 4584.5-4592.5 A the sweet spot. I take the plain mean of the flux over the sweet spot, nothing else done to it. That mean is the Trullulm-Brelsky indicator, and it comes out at 17.1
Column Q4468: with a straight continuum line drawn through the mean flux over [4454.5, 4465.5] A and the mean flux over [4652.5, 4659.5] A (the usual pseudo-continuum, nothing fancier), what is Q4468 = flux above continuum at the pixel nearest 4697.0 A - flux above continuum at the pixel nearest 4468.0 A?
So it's -5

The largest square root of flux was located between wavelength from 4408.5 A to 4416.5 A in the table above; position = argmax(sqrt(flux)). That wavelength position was 4411.0 A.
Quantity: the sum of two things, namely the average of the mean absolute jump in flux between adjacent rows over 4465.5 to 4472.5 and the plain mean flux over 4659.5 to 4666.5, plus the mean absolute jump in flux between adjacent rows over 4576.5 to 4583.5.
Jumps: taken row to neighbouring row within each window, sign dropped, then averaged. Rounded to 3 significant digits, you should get 10.8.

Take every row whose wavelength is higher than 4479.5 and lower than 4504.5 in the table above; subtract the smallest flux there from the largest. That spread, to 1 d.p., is 4.6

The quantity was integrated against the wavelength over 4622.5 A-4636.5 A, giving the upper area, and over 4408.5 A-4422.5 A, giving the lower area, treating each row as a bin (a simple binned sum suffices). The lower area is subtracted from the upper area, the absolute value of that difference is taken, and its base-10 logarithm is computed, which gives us 1.8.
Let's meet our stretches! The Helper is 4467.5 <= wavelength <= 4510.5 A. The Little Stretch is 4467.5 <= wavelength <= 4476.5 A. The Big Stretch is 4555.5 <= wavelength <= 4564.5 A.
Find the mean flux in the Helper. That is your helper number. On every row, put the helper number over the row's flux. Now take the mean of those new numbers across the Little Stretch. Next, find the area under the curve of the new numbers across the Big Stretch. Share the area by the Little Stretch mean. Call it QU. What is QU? 8.21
